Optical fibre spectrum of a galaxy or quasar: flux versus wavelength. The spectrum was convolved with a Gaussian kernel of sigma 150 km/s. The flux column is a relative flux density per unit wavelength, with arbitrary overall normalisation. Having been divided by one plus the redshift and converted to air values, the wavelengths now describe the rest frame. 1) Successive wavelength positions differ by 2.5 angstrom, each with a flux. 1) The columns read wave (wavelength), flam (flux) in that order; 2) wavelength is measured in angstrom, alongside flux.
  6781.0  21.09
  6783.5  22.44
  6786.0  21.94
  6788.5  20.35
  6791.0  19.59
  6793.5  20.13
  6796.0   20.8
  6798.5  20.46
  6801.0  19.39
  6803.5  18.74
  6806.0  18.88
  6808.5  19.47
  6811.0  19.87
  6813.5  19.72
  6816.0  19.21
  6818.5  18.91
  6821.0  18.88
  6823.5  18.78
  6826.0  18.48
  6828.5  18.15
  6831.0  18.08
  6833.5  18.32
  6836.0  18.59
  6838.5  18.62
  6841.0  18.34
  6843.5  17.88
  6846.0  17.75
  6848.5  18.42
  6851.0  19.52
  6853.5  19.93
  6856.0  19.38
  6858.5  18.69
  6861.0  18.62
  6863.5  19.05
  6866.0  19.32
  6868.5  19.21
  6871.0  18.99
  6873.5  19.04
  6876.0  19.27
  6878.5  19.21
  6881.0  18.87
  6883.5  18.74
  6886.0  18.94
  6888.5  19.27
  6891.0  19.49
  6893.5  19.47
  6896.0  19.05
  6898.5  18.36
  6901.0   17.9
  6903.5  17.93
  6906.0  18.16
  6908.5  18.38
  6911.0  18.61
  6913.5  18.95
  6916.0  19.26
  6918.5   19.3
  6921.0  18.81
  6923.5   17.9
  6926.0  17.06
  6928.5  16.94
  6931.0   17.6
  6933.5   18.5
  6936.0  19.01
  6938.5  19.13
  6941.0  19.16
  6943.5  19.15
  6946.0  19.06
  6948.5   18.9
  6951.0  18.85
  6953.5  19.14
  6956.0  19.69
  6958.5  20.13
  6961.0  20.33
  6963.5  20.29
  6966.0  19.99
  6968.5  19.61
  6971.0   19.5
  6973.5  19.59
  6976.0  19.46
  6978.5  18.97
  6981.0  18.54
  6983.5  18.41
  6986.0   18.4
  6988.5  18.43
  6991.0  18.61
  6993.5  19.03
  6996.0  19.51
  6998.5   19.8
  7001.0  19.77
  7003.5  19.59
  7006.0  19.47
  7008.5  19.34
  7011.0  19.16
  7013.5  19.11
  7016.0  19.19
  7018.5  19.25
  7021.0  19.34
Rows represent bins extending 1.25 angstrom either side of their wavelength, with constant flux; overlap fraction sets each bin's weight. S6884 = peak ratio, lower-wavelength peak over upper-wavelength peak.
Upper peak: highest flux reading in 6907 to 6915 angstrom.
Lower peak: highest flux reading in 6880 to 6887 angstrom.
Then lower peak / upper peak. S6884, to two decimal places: 1.00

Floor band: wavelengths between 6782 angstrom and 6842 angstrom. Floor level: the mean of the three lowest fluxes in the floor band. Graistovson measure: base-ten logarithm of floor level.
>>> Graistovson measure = 1.26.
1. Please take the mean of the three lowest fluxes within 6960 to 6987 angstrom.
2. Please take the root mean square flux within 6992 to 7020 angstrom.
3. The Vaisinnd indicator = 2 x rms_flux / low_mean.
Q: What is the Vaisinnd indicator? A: 2.10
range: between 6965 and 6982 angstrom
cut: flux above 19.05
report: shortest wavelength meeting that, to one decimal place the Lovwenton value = 6966.0 angstrom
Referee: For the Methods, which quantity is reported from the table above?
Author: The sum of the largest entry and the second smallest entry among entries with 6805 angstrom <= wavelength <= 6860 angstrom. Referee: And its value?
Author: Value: 37.8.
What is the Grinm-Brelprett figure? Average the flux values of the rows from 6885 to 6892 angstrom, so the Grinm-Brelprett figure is 19.2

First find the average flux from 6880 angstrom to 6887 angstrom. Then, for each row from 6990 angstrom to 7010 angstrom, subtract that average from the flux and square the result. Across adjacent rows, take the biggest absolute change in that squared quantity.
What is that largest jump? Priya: 0.47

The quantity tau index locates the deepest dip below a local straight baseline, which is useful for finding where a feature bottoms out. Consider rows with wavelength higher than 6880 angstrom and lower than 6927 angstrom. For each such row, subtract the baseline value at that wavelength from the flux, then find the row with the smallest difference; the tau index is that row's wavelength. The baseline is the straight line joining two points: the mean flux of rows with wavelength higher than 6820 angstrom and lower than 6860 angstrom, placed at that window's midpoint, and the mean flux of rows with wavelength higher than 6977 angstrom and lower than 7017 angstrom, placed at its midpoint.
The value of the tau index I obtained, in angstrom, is 6926.0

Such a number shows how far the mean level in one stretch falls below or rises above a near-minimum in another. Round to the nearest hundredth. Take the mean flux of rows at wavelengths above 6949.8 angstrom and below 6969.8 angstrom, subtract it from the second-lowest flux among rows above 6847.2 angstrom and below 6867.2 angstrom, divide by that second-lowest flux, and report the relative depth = -0.06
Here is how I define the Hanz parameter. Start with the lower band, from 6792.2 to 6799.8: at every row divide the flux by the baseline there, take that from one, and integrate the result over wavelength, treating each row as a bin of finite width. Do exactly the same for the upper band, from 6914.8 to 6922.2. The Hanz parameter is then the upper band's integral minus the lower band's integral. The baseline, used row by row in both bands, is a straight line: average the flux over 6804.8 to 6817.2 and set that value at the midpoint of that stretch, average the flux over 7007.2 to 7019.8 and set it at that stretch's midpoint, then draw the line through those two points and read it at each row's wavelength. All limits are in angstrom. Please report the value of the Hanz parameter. 0.5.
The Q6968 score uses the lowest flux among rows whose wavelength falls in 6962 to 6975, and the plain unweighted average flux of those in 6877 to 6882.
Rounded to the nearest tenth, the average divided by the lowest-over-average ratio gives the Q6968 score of 18.6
